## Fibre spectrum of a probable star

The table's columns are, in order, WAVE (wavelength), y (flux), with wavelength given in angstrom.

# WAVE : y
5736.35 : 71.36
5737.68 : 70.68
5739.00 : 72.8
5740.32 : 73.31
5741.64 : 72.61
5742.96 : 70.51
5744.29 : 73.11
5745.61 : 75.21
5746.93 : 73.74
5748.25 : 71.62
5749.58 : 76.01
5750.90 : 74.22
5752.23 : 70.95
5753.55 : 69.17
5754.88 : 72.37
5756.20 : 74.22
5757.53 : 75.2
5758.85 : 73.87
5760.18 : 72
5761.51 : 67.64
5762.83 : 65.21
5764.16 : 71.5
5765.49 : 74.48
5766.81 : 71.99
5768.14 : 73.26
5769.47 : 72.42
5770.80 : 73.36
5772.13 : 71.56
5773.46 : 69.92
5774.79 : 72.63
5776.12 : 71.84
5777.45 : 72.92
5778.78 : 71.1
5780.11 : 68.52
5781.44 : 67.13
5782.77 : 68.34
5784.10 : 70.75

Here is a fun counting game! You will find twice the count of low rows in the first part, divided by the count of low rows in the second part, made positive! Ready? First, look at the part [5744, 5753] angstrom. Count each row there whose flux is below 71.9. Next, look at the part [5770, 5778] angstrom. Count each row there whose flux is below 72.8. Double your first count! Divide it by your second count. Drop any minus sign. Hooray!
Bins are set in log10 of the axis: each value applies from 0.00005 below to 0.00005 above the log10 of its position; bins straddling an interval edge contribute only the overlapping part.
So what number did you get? 1.0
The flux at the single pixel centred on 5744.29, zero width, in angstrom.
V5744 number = 73.11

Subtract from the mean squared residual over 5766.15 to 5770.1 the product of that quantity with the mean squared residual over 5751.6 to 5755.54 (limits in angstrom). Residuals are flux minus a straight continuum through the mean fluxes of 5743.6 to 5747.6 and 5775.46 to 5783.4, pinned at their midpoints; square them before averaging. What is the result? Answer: -11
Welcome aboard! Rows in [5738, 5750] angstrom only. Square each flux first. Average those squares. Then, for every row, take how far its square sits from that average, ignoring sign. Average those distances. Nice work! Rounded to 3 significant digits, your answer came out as 177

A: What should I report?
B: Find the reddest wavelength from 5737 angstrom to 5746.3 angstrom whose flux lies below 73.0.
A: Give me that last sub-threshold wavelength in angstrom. 5742.96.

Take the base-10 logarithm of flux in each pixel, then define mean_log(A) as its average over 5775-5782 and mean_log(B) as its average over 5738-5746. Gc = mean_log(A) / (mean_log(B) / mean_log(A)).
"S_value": 1.83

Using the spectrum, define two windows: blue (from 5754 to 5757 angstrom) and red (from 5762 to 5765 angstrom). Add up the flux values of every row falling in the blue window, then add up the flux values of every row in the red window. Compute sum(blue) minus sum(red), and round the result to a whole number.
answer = 10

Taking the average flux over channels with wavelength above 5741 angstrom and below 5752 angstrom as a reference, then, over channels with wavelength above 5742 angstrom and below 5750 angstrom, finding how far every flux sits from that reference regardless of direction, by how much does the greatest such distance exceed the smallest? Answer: 2.60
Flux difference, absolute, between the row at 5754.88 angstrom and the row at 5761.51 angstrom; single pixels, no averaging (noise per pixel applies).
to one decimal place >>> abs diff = 4.7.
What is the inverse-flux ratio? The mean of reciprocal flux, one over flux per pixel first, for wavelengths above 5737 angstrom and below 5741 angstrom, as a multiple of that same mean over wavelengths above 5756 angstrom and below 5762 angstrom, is 1.003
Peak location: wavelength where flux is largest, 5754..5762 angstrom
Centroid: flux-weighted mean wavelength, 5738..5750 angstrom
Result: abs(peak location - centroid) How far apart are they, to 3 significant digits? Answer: 13.2 angstrom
